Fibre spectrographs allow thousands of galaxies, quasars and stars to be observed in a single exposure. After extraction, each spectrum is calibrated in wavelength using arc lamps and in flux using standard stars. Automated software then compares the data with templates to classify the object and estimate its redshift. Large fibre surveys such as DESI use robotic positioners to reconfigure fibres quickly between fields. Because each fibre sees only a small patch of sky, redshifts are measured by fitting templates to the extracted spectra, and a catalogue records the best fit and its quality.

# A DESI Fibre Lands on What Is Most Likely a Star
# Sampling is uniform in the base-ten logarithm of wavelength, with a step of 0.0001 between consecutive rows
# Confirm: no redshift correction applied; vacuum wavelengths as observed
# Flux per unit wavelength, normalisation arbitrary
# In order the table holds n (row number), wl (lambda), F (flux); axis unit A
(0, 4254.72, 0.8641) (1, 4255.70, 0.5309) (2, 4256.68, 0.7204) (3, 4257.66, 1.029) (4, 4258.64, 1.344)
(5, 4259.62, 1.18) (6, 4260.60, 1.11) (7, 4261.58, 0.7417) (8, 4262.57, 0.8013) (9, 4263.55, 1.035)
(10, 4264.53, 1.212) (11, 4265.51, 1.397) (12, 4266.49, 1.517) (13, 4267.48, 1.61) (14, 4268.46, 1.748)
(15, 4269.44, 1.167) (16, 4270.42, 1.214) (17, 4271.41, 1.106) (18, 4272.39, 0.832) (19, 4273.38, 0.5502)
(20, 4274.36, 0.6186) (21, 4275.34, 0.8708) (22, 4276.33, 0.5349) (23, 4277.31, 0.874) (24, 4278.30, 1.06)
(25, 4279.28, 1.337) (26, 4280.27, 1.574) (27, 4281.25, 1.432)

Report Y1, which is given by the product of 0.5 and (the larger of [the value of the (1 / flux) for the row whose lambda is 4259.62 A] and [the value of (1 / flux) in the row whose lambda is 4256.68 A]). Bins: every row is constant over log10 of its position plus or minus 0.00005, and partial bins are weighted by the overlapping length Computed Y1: 0.69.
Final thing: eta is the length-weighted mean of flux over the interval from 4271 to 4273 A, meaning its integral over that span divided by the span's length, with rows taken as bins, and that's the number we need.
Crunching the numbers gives 0.94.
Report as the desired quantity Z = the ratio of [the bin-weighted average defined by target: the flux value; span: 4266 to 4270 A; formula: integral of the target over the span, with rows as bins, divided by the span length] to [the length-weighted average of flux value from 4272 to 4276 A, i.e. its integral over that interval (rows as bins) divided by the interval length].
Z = 2.1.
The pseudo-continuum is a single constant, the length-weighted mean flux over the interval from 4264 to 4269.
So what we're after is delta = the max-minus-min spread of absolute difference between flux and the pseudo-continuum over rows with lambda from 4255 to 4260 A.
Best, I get 0.81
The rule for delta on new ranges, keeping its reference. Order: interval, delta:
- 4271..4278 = 0.57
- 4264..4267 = 0.25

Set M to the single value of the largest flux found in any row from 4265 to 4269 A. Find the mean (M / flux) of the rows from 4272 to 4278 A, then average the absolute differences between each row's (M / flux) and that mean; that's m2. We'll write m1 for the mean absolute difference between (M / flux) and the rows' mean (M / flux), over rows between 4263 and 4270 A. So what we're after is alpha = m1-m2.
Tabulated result -0.3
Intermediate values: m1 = 0.21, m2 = 0.53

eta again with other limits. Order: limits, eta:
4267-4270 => 1.51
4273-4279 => 0.78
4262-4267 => 1.19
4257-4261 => 1.15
